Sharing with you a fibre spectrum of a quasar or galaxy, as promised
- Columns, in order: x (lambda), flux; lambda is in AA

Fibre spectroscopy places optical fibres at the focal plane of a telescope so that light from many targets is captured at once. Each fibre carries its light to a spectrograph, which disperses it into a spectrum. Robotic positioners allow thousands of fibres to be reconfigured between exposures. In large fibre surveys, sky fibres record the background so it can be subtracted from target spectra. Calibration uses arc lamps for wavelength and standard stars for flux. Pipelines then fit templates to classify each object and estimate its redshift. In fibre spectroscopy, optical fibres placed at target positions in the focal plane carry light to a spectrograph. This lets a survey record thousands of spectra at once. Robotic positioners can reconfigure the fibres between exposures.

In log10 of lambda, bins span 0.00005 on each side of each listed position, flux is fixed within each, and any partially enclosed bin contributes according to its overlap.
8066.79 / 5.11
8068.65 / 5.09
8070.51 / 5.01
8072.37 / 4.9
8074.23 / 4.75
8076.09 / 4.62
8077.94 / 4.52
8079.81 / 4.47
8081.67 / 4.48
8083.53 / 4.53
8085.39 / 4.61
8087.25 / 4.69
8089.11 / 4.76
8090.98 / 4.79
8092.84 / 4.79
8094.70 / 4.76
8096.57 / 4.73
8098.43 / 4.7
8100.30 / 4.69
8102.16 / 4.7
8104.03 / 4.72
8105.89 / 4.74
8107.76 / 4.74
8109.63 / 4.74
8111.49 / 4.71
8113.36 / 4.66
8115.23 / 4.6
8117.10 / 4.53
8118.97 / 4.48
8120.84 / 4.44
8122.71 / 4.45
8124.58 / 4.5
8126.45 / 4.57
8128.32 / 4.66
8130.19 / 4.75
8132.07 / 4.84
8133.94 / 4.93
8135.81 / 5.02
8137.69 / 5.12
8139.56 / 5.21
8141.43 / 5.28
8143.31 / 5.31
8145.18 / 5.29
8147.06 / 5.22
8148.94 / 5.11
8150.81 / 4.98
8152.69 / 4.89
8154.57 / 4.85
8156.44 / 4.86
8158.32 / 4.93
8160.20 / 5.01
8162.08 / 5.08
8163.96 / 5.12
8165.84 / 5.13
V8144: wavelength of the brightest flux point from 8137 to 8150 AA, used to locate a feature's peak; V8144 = 8143.31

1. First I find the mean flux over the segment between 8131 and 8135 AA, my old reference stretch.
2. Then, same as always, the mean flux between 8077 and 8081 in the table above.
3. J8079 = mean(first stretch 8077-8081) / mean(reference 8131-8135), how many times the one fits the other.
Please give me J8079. 0.92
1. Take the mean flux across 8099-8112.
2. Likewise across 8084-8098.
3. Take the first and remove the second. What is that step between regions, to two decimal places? -0.01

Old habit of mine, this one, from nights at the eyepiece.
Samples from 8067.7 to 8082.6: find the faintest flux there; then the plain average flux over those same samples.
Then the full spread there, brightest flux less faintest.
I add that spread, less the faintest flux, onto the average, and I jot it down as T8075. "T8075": 0.9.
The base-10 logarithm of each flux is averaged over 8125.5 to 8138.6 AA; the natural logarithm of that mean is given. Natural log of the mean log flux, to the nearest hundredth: -0.38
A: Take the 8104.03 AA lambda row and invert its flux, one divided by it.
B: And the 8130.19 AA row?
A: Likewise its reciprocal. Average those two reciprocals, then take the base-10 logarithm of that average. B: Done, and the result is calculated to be -0.675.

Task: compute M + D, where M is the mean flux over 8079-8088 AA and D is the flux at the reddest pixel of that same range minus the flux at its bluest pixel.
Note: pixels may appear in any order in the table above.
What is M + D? 4.78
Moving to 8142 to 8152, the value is 4.85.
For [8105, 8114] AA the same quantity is 4.64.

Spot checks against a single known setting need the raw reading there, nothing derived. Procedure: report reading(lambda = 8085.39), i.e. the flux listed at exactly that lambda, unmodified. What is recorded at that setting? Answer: 4.61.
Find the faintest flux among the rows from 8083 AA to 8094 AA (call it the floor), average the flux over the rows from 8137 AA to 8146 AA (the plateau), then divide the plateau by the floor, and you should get 1.16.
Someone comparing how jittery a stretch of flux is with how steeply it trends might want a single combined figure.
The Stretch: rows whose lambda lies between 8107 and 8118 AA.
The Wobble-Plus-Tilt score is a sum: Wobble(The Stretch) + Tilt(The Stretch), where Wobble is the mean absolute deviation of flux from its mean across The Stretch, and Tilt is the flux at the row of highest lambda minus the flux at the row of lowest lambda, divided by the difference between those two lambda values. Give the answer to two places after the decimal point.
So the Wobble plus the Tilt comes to 0.04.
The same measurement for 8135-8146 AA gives 0.12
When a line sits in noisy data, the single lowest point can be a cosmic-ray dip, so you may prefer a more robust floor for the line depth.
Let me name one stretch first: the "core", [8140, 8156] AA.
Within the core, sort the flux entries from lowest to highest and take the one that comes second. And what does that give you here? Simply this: 4.89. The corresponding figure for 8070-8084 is 4.48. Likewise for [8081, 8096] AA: 4.53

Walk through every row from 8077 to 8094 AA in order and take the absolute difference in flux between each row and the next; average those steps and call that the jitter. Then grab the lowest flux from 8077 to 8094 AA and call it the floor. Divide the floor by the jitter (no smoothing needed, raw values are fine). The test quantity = 97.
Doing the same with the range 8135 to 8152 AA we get 64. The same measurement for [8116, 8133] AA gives 72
